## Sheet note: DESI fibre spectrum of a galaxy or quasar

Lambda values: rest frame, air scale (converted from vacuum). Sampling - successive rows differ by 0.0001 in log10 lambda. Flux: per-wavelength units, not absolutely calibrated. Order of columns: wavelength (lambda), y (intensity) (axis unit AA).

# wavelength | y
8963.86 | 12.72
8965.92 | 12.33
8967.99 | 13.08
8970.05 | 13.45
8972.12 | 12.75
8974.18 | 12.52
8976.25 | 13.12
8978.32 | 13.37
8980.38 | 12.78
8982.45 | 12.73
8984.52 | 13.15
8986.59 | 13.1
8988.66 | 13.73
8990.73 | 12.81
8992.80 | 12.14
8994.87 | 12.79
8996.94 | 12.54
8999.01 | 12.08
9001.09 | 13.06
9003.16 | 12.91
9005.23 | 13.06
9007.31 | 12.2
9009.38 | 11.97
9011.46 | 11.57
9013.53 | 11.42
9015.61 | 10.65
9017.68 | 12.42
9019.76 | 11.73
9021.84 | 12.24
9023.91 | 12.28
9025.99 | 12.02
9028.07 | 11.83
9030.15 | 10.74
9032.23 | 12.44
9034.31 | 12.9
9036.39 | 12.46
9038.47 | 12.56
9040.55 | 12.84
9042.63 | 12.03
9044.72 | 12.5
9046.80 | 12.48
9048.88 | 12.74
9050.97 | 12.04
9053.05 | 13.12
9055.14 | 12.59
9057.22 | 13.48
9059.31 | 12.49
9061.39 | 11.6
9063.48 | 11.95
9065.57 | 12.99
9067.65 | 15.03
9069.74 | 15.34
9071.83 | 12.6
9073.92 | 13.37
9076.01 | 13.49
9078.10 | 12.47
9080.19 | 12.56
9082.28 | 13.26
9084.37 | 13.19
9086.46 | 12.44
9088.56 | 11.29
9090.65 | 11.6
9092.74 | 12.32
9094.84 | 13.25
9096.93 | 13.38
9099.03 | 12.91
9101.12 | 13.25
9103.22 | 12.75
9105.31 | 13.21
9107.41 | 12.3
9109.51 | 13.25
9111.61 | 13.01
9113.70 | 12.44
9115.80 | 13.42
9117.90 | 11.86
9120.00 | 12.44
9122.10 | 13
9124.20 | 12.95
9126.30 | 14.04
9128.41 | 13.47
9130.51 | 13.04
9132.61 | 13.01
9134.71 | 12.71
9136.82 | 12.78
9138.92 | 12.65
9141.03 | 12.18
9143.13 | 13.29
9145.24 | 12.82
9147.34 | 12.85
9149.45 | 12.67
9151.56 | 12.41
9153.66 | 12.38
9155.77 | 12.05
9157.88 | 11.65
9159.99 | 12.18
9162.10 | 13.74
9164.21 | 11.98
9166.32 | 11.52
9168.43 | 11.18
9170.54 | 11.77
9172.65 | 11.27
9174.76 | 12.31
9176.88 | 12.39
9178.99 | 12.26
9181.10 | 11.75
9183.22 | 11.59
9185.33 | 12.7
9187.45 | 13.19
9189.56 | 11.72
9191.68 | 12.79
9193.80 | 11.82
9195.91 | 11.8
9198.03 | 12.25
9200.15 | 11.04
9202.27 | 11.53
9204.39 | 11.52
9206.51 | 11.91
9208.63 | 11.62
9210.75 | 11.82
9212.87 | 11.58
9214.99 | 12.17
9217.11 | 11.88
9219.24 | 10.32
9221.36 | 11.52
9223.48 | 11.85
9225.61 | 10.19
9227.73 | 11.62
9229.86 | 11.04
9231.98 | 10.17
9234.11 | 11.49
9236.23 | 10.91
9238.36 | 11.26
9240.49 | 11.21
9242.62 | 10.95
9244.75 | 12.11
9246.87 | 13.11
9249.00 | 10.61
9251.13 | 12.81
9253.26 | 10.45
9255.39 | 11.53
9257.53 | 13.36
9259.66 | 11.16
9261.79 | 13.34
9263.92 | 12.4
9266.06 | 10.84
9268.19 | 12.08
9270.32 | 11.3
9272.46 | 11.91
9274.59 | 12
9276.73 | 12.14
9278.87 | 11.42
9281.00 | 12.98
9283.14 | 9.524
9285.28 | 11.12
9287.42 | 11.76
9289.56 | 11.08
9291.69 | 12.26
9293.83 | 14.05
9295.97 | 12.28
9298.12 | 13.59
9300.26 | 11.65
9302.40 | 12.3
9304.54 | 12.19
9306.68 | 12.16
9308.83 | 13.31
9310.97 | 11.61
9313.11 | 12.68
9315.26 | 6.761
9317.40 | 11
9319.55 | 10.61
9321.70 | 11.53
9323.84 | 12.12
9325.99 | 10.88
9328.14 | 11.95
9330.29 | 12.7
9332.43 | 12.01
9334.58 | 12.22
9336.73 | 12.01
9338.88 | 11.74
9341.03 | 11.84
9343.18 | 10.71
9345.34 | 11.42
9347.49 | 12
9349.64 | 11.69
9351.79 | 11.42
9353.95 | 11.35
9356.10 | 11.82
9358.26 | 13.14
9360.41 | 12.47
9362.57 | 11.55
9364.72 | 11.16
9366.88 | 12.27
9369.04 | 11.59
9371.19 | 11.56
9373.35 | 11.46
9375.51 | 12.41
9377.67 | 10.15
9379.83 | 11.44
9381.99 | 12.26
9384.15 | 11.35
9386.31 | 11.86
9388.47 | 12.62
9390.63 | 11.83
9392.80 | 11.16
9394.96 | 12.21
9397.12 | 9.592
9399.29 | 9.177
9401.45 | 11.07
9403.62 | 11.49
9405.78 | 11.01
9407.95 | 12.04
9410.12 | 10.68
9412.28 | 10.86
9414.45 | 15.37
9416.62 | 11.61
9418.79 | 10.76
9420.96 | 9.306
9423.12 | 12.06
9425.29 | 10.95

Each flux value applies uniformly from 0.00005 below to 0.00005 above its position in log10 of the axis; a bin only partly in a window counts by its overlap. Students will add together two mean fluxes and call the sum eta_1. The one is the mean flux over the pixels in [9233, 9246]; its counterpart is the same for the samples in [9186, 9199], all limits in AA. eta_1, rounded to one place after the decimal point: 23.6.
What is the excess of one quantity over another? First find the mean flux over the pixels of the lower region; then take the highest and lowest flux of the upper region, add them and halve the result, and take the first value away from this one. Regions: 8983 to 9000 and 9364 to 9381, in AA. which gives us -1.5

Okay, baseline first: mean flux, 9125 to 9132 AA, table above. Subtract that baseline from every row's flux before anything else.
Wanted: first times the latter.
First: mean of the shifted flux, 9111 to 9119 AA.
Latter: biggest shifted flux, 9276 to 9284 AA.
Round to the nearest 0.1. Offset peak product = 0.4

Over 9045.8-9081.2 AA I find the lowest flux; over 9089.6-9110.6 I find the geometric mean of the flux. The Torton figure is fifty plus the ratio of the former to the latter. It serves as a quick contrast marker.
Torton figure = 50.9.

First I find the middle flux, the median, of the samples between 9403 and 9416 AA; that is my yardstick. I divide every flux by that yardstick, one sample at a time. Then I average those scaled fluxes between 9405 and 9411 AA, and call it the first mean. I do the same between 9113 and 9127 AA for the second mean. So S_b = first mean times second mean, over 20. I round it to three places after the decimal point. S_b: 0.057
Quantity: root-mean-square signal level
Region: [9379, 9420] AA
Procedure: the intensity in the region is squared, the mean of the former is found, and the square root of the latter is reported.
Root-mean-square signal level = 11.6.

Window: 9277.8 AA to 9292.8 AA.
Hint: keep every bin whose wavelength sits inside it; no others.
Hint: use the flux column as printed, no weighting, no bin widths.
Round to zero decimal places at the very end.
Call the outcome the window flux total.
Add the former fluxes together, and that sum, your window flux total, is 80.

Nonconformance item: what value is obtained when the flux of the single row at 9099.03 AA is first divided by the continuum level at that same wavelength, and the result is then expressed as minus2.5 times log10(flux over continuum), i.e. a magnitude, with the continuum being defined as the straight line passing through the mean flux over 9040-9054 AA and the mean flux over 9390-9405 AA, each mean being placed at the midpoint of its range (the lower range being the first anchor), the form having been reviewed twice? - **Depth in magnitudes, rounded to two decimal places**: -0.05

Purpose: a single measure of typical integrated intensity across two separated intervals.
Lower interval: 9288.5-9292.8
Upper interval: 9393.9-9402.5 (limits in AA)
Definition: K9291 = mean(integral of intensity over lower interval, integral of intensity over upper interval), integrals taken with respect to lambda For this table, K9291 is 70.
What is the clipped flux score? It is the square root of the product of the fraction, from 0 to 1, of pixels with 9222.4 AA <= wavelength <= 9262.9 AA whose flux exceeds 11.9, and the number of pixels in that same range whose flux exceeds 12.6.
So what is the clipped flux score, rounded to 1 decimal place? 1.0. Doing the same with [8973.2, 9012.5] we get 3.4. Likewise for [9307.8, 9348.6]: 1.2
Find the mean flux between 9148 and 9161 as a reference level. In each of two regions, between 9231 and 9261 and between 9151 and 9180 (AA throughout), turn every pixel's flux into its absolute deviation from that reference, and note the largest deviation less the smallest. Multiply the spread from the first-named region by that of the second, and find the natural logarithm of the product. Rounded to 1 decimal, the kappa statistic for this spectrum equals 1.1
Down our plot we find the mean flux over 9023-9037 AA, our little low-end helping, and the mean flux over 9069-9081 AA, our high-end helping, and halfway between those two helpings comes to 12.7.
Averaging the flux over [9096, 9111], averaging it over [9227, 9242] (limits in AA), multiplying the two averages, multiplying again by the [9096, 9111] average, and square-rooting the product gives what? 43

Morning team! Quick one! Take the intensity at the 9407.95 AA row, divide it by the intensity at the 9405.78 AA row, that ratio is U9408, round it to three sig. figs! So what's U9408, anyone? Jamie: 1.09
